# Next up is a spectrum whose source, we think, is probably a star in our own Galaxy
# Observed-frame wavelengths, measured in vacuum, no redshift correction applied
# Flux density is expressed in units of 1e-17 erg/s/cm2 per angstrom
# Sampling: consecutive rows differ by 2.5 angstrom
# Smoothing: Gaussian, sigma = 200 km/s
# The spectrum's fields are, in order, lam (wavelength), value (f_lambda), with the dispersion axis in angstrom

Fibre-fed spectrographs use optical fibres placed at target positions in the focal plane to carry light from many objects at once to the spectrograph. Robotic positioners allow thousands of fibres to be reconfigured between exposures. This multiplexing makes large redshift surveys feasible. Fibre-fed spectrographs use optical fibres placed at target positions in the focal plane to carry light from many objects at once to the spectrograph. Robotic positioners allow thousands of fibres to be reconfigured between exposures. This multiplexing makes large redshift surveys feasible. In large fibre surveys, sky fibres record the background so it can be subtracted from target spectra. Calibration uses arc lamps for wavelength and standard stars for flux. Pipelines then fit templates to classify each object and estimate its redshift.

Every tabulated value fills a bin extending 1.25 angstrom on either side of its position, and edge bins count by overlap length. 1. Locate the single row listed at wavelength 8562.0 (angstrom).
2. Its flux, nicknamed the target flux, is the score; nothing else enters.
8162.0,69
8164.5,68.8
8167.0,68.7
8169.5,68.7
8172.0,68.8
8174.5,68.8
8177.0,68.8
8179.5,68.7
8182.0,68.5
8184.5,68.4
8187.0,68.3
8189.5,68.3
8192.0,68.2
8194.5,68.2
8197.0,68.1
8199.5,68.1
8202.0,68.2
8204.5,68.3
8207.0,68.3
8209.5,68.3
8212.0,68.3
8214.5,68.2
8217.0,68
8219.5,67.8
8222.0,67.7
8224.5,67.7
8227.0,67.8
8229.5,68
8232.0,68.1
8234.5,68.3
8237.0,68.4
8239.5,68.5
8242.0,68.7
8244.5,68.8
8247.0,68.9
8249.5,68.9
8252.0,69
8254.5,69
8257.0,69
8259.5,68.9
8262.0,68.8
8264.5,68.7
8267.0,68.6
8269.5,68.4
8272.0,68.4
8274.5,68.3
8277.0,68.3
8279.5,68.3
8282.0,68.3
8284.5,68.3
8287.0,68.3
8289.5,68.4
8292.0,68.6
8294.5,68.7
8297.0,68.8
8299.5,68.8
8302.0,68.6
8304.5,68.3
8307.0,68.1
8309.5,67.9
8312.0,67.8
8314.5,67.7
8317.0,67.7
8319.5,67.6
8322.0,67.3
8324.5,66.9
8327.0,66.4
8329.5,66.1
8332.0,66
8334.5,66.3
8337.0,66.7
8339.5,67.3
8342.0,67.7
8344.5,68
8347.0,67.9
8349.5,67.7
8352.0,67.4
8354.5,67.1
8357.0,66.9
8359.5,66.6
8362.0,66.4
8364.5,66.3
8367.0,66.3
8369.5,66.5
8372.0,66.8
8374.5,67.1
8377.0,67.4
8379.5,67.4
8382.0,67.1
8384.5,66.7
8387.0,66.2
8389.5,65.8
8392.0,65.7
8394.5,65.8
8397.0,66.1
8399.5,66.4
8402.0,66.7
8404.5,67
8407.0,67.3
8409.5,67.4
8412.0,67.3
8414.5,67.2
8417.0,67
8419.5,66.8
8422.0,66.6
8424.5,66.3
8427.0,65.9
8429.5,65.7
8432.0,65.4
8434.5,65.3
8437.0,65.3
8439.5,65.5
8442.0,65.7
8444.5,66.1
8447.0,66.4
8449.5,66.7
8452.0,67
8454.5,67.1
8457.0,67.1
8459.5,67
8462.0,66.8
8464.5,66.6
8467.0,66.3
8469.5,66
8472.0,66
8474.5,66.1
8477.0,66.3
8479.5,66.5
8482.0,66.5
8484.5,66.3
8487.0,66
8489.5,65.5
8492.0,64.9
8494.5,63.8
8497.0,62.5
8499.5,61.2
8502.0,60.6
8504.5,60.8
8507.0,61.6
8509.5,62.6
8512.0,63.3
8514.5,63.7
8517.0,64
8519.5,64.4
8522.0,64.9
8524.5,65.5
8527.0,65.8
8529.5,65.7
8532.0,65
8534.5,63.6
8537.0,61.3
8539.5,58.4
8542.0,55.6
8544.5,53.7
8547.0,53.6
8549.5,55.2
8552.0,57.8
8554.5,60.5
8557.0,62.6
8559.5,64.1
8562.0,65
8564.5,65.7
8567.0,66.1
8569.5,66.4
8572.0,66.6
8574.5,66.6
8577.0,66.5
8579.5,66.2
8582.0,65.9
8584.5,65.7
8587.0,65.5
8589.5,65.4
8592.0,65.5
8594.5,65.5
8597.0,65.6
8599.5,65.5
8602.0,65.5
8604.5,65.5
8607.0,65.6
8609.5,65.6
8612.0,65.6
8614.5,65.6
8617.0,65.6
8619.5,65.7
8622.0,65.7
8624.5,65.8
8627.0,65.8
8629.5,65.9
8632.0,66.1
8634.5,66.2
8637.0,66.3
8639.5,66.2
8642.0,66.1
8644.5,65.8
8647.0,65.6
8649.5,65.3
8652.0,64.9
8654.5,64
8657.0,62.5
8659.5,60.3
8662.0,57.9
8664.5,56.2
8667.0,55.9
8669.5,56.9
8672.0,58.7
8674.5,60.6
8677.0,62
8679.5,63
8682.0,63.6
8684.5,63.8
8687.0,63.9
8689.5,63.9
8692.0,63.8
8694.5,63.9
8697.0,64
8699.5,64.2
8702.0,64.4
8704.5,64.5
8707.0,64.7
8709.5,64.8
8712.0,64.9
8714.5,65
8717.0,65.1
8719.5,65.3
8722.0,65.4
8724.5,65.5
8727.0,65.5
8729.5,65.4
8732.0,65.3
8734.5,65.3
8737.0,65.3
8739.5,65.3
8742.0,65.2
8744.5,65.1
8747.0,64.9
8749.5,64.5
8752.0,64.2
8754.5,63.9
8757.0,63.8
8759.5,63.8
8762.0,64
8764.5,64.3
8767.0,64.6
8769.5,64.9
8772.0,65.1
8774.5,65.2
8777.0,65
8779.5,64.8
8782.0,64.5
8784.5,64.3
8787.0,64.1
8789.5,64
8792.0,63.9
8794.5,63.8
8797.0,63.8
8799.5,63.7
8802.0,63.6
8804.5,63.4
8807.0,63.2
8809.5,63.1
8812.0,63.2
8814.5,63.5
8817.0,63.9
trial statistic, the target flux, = 65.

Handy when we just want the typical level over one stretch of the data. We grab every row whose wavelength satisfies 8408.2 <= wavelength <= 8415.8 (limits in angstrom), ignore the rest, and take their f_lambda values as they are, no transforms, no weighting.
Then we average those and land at 67.3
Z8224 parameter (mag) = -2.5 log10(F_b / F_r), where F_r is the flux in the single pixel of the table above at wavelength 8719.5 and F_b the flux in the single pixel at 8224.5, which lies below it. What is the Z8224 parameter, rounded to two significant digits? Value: -0.039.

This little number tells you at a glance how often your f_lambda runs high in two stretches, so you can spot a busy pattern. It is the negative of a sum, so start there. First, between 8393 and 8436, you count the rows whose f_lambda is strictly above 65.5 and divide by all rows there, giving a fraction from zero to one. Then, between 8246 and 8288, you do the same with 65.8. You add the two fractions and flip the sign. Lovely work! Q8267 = -1.88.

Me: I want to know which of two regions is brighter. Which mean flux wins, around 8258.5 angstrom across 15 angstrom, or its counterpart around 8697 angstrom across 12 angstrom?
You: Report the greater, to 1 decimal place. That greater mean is 68.9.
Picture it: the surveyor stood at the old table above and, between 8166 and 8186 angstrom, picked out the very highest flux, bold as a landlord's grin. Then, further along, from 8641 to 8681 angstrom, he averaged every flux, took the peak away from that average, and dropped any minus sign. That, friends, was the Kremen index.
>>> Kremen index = 7.2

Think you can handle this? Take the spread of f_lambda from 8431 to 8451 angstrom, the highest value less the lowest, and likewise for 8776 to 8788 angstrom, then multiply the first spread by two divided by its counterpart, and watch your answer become 3.1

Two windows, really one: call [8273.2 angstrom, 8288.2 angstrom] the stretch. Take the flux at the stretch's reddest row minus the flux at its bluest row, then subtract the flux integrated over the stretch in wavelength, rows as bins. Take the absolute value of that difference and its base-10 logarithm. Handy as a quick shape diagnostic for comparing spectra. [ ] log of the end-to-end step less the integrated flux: 3.01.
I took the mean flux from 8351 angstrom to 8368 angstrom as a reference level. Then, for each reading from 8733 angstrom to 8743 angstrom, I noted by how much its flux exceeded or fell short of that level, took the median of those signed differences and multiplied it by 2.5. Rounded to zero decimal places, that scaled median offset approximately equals -4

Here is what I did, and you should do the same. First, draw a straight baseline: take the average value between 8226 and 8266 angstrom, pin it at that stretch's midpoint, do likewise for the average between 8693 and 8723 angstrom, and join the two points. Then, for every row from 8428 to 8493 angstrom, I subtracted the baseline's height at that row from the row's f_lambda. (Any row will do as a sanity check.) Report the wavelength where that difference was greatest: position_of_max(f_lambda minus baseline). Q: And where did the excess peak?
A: 8457.0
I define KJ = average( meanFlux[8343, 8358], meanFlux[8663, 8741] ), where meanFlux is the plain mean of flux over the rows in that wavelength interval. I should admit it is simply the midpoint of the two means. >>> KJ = 65.5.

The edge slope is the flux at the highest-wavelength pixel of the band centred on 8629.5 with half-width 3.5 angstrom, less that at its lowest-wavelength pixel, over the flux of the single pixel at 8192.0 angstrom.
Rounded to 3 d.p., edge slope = 0.004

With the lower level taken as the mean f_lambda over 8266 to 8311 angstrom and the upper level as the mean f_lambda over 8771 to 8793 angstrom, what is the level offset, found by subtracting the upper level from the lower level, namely 3.9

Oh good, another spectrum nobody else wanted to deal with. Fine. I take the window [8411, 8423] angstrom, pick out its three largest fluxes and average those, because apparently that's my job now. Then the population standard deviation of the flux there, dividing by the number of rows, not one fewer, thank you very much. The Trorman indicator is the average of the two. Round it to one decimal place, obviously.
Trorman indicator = 33.7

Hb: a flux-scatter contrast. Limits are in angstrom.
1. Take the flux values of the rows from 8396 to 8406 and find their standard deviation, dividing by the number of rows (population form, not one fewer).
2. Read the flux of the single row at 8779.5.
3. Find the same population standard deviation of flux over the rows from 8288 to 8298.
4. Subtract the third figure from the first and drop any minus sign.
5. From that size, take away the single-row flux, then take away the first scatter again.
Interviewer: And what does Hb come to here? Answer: -65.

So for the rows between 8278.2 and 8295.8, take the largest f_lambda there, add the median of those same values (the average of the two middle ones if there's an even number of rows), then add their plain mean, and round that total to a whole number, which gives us 205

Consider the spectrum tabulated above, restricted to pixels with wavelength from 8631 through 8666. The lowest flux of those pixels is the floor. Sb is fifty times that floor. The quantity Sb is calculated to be 2810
